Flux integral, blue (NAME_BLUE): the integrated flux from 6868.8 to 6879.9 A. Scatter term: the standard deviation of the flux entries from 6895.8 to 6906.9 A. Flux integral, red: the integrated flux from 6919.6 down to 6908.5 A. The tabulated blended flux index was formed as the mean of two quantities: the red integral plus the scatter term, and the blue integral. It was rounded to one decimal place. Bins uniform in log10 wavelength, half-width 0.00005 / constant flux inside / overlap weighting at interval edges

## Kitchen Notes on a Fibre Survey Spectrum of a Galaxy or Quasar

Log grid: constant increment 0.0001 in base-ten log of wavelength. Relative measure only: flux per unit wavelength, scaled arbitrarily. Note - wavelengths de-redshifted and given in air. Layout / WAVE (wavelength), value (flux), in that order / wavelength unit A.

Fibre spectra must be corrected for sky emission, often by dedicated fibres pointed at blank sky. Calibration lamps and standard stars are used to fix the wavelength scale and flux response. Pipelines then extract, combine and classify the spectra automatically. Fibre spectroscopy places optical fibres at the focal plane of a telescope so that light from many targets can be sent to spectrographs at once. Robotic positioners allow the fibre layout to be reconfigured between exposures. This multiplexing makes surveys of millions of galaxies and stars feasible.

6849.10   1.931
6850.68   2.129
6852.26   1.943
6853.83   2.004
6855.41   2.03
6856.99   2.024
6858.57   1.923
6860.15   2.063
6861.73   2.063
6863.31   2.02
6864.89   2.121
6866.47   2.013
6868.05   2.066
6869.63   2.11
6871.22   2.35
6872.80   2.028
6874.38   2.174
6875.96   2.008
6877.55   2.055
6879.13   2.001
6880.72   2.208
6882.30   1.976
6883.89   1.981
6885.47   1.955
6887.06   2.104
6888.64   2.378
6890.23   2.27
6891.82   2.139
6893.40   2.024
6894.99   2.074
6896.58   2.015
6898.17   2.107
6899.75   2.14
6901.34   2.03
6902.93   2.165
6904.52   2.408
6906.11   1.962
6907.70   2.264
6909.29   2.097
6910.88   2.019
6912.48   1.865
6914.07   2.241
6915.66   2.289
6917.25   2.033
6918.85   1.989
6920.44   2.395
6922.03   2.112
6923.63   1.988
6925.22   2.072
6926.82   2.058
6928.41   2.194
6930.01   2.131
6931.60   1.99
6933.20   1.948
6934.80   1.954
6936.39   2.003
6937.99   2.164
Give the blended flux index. 23.3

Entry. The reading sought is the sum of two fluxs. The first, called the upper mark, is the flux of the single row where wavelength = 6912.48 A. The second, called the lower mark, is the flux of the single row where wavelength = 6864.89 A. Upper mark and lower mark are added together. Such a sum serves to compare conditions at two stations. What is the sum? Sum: 3.99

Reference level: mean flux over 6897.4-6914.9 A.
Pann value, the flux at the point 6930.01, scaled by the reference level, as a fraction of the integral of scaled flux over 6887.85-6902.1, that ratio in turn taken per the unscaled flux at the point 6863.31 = 0.035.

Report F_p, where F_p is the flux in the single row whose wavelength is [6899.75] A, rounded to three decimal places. 2.140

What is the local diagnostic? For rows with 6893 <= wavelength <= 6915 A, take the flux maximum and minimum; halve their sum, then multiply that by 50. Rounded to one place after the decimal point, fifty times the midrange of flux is 106.8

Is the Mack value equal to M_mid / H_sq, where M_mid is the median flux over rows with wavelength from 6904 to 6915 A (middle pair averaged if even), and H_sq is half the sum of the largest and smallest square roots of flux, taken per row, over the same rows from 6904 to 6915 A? 1.44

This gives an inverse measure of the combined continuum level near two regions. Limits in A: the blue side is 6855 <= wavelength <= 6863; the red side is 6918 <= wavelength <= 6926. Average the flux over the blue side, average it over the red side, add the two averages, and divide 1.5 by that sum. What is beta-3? 0.363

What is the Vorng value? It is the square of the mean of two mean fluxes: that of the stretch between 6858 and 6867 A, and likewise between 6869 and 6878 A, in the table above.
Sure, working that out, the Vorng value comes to 4.32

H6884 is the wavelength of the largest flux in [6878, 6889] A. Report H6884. 6888.64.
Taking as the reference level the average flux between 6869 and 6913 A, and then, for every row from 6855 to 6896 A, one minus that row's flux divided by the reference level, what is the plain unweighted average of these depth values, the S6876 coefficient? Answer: 0.010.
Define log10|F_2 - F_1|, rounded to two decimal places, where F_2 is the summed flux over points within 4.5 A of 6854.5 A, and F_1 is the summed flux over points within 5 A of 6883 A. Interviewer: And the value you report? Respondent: -0.76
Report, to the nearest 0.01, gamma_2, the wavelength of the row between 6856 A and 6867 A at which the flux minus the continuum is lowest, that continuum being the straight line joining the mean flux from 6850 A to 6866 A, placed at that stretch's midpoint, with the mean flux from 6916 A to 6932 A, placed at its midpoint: 6858.57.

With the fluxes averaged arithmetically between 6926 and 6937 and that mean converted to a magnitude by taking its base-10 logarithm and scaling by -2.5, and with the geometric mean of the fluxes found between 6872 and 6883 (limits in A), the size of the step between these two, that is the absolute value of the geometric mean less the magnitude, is 2.84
